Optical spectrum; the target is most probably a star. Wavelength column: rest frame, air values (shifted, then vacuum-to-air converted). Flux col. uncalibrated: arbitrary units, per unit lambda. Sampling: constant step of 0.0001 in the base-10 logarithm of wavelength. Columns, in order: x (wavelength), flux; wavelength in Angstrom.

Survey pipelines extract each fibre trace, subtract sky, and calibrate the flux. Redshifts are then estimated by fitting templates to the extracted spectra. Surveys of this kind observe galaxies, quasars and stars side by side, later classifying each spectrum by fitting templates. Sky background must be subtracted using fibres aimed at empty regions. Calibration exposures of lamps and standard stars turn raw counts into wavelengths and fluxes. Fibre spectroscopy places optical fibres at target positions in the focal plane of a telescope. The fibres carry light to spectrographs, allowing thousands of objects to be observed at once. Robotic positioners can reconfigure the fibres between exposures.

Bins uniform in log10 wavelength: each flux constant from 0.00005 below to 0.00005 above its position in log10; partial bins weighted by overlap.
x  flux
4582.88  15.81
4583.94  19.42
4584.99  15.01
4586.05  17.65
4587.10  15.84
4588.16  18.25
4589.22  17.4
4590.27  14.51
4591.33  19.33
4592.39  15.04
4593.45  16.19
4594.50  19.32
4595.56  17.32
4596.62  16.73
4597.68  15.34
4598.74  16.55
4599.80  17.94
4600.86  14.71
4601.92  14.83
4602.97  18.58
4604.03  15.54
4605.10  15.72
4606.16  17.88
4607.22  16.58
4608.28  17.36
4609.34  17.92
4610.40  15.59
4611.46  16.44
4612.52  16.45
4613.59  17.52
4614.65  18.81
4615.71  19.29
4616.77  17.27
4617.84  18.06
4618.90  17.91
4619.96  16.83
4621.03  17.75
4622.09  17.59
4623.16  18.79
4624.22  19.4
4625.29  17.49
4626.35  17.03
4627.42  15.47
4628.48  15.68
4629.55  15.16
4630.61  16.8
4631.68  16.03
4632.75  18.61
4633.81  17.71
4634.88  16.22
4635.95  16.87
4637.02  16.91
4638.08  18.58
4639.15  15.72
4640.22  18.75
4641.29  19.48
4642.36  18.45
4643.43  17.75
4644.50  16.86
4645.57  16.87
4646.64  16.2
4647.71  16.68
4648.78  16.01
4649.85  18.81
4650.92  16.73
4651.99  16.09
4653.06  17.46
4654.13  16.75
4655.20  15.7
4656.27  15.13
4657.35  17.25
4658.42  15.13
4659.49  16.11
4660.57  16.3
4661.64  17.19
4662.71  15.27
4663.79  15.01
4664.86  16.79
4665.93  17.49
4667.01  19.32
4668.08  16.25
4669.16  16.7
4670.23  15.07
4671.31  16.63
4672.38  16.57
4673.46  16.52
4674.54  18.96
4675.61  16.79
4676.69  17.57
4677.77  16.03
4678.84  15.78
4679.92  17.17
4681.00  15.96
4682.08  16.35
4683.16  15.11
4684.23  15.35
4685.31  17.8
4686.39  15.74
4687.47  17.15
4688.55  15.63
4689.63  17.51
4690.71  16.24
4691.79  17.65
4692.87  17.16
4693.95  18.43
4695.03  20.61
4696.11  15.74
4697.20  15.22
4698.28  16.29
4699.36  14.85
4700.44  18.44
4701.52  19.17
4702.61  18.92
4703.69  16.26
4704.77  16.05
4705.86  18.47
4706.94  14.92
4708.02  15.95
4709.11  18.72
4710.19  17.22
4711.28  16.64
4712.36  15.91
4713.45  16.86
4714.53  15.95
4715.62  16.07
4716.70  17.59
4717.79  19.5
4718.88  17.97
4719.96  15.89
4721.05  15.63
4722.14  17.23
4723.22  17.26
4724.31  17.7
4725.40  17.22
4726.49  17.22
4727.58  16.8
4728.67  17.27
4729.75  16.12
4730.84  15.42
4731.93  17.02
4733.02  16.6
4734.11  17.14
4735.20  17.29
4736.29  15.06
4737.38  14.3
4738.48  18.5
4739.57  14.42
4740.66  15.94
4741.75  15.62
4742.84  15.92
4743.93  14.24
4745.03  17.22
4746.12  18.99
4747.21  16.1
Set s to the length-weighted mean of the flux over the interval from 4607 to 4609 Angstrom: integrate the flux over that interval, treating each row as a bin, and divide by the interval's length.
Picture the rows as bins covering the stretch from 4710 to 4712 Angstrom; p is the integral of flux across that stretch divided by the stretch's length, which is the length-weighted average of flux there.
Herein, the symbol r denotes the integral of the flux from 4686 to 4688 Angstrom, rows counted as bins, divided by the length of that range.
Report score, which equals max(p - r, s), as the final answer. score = 17.1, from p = 16.8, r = 16.5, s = 17.1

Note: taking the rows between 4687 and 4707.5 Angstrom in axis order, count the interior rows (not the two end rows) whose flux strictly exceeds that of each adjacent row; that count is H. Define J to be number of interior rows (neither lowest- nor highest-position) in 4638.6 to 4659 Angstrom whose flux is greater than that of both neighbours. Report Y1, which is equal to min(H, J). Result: 6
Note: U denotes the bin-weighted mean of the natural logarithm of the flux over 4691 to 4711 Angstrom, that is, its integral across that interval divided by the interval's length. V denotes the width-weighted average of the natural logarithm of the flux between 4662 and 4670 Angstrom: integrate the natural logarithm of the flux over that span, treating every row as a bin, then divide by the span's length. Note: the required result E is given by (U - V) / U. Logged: 0.011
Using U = 2.84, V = 2.81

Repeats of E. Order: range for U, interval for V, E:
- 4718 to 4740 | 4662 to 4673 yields 0.003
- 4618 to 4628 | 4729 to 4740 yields 0.029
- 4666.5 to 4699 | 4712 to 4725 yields -0.005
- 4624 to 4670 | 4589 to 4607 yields 0.006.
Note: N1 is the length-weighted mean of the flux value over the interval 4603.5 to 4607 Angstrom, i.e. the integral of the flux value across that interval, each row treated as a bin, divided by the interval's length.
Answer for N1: 16.4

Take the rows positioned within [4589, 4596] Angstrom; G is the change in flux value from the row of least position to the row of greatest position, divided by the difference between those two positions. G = -0.01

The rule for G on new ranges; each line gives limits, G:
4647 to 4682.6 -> -0.01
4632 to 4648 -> -0.13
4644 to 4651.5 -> -0.02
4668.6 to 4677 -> 0.12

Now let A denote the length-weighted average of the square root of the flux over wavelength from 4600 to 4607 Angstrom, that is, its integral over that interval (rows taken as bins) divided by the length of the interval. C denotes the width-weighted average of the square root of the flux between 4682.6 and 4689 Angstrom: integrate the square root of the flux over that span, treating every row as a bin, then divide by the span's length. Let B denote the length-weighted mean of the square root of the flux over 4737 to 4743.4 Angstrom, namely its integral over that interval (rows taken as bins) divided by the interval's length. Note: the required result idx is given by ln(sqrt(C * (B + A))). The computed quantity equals 1.74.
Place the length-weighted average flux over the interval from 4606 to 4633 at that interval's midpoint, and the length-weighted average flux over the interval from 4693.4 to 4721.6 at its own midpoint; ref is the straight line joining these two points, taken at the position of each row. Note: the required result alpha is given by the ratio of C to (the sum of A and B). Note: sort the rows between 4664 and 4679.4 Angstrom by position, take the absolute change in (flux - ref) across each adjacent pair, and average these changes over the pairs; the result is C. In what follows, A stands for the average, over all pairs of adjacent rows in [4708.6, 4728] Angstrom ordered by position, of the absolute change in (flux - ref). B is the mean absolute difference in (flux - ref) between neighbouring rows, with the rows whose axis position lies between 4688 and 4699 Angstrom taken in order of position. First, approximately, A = 0.9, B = 1.7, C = 1.27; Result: 0.50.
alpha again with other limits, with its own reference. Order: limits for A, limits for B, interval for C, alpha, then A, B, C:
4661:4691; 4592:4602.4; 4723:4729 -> 0.13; 1.3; 1.6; 0.36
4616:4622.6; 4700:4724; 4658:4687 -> 0.63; 0.6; 1.3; 1.21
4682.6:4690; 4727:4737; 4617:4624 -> 0.28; 1.6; 0.9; 0.70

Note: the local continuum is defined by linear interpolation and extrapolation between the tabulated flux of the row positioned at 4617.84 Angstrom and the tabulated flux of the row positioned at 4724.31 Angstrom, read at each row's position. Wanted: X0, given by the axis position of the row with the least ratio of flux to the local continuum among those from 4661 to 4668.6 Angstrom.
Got 4663.79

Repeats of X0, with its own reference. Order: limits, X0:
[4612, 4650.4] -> 4629.55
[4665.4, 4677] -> 4670.23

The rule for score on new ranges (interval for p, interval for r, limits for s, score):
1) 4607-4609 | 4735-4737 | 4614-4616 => 19.0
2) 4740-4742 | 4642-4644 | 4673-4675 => 17.7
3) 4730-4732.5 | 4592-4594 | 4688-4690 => 16.5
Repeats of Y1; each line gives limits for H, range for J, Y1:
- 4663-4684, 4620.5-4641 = 5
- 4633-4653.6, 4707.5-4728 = 4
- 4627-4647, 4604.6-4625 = 5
